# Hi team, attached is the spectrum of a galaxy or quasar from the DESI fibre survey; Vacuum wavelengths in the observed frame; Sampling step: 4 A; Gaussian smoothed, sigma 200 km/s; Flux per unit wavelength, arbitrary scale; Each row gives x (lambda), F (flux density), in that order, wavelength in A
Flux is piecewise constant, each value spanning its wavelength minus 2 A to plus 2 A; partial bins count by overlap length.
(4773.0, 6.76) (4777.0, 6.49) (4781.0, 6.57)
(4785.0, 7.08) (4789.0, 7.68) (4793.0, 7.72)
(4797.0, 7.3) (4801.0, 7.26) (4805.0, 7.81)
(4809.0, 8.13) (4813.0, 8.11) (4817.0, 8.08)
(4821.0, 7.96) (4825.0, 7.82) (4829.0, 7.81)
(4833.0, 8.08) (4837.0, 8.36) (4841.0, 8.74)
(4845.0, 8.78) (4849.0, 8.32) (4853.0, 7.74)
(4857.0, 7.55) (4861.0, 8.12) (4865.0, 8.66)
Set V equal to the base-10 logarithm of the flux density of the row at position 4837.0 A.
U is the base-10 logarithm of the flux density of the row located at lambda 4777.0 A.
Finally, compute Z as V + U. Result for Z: 1.73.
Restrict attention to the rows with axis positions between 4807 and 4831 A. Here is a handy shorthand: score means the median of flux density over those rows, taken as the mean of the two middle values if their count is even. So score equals 8.0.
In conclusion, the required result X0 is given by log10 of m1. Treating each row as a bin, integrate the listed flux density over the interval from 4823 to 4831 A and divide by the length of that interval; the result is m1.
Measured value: 0.893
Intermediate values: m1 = 7.8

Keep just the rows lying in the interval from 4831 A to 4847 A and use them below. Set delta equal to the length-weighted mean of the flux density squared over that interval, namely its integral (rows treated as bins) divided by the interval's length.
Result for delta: 72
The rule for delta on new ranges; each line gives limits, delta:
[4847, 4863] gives 63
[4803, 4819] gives 65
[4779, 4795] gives 53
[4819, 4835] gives 63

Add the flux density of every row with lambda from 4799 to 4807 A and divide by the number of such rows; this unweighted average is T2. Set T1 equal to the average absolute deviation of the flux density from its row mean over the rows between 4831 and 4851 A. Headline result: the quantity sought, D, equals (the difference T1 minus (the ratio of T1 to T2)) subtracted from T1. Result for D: 0.032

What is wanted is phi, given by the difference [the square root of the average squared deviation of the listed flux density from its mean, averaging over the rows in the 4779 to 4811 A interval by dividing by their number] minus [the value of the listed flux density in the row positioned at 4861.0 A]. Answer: -7.7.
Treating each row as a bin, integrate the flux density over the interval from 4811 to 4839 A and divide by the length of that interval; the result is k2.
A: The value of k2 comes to 8.0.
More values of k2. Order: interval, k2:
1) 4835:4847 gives 8.6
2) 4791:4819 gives 7.8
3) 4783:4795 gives 7.5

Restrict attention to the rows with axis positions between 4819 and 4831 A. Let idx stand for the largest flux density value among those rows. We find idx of 7.96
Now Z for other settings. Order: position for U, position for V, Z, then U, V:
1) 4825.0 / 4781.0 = 1.71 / 0.893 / 0.82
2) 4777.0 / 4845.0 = 1.76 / 0.812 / 0.94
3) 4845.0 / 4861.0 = 1.85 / 0.943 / 0.91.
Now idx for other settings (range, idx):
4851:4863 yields 8.12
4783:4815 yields 8.13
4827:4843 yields 8.74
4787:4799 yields 7.72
